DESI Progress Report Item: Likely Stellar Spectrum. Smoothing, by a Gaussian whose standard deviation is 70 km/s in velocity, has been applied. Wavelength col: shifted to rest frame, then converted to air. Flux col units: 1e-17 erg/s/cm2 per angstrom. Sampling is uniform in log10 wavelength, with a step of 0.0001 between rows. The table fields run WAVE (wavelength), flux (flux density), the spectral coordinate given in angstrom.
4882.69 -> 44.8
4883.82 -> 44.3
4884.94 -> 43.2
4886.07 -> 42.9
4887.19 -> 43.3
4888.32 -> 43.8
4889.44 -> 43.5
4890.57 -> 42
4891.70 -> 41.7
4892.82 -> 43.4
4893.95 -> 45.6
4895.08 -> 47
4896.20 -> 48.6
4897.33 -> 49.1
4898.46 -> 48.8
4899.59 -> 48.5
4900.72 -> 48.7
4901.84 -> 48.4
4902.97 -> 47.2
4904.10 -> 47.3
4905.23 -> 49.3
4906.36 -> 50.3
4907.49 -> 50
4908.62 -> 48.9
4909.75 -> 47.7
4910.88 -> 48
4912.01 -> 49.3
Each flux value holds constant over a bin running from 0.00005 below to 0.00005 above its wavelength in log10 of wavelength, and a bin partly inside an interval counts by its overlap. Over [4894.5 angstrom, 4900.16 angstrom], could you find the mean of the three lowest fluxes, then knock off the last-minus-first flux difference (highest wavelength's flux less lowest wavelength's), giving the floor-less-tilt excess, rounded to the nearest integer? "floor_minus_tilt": 47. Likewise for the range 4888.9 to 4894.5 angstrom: 40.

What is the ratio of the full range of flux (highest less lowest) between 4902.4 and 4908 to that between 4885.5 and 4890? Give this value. 3.4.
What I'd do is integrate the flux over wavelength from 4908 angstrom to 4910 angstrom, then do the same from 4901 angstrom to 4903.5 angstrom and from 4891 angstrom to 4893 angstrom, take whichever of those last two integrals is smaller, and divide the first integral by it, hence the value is 1.14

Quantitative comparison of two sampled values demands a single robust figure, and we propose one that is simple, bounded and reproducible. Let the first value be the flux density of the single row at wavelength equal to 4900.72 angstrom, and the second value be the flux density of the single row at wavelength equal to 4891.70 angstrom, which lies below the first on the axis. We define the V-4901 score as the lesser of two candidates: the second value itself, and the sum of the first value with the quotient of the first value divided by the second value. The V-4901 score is 41.7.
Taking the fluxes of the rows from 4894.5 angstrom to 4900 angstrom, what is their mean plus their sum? 290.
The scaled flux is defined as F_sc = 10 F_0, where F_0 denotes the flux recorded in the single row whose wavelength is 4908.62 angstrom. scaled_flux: 489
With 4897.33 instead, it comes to 491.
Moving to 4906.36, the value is 503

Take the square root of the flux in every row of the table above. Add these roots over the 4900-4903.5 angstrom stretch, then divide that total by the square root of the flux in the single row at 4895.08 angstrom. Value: 3.0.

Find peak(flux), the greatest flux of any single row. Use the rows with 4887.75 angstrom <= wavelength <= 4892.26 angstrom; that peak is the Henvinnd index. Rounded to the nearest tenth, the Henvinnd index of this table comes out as 43.8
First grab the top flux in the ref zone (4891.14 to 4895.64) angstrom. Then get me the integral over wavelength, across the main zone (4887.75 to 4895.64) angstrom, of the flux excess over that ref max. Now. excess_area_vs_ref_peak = -24.8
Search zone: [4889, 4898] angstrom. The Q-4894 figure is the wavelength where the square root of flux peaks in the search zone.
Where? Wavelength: 4897.33 angstrom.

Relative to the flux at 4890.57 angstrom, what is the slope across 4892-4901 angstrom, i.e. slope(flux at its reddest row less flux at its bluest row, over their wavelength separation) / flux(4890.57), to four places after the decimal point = 0.0160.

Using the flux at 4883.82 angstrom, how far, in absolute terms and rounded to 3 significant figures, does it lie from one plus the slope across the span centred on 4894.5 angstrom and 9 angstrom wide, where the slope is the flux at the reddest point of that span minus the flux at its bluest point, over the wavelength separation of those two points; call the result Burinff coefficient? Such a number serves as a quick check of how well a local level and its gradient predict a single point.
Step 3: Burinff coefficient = 42.4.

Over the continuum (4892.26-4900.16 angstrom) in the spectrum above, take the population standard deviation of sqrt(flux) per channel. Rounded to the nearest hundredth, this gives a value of 0.14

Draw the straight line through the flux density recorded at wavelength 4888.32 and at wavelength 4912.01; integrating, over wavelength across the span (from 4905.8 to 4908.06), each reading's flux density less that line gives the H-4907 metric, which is 5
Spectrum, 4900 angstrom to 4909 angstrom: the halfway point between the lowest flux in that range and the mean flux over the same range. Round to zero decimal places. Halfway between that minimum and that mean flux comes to 48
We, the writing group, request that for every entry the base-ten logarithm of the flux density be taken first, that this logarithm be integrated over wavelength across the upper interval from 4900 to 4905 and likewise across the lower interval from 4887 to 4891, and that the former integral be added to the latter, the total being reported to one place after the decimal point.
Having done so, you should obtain 14.9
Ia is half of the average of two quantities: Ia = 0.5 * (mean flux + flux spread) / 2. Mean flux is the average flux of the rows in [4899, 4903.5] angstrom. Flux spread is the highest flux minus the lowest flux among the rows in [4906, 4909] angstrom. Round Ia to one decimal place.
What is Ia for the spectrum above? 12.4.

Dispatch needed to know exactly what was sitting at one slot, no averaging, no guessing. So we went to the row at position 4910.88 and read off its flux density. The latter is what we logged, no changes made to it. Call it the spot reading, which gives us 48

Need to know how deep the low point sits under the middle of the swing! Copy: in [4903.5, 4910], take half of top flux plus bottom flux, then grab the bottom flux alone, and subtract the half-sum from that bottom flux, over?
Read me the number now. -1.5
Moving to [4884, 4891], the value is -0.9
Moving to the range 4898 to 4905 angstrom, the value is -0.8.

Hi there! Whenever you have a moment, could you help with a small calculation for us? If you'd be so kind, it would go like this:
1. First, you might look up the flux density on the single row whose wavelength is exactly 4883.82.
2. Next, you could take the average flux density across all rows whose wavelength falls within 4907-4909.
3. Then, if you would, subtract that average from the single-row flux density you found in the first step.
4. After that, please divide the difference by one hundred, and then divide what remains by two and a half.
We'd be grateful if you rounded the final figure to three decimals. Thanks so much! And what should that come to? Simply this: -0.021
